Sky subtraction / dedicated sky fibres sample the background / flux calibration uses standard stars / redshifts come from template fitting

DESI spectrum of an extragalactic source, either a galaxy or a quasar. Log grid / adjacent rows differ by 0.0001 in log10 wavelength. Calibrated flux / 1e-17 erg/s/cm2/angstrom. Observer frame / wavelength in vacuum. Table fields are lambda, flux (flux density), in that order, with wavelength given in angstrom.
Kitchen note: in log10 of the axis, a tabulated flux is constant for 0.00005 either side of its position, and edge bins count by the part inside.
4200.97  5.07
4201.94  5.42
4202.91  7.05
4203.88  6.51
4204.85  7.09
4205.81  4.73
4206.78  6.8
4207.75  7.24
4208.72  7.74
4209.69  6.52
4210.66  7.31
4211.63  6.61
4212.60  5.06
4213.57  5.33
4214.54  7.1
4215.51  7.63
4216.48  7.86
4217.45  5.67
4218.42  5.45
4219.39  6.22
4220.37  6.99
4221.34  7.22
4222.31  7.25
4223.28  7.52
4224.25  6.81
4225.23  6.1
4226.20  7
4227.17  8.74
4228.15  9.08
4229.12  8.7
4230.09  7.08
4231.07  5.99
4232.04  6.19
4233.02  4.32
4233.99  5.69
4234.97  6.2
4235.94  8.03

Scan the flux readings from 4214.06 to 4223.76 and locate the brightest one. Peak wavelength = 4216.48 angstrom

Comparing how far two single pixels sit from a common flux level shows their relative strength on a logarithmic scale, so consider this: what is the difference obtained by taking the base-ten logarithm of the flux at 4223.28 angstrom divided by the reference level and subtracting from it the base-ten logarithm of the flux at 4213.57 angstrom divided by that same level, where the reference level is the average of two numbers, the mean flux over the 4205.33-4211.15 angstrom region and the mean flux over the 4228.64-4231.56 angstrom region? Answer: 0.15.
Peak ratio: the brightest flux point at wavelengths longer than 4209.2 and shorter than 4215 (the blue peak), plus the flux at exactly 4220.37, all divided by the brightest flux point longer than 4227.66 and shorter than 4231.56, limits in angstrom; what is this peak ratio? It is 1.57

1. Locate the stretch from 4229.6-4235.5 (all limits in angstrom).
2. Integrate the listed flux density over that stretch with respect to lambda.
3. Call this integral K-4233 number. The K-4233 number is 35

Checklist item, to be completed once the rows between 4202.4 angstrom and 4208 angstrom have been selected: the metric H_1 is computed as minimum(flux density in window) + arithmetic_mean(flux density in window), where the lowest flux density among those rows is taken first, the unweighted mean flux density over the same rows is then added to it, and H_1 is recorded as 11.3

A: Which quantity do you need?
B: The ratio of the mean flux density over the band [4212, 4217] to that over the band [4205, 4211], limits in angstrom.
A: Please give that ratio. 0.98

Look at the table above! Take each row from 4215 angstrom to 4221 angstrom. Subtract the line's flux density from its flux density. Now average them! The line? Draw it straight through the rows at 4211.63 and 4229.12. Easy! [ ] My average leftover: -0.7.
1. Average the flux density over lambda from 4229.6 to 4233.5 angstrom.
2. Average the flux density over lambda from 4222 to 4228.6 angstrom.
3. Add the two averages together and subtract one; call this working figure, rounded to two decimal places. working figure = 12.39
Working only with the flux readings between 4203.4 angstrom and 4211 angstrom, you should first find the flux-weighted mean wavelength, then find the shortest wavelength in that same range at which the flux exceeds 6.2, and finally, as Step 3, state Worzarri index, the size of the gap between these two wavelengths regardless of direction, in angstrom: 3.5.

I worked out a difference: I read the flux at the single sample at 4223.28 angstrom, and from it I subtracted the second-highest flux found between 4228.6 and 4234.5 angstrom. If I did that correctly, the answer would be 0.4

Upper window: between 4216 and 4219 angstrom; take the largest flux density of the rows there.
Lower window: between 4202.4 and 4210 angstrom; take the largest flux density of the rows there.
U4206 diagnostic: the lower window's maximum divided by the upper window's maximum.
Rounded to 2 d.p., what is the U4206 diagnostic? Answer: 0.98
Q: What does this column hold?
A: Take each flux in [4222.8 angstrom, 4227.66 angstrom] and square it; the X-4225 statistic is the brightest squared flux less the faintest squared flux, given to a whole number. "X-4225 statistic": 39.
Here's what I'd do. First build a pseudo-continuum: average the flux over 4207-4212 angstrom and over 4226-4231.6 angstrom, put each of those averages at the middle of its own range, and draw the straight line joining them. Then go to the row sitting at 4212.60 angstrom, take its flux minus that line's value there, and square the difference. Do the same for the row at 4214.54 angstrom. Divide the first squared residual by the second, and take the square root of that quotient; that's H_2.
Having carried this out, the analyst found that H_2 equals 13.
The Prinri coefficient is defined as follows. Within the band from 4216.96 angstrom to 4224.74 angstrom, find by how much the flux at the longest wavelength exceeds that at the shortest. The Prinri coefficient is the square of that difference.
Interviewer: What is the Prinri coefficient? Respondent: 1.3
